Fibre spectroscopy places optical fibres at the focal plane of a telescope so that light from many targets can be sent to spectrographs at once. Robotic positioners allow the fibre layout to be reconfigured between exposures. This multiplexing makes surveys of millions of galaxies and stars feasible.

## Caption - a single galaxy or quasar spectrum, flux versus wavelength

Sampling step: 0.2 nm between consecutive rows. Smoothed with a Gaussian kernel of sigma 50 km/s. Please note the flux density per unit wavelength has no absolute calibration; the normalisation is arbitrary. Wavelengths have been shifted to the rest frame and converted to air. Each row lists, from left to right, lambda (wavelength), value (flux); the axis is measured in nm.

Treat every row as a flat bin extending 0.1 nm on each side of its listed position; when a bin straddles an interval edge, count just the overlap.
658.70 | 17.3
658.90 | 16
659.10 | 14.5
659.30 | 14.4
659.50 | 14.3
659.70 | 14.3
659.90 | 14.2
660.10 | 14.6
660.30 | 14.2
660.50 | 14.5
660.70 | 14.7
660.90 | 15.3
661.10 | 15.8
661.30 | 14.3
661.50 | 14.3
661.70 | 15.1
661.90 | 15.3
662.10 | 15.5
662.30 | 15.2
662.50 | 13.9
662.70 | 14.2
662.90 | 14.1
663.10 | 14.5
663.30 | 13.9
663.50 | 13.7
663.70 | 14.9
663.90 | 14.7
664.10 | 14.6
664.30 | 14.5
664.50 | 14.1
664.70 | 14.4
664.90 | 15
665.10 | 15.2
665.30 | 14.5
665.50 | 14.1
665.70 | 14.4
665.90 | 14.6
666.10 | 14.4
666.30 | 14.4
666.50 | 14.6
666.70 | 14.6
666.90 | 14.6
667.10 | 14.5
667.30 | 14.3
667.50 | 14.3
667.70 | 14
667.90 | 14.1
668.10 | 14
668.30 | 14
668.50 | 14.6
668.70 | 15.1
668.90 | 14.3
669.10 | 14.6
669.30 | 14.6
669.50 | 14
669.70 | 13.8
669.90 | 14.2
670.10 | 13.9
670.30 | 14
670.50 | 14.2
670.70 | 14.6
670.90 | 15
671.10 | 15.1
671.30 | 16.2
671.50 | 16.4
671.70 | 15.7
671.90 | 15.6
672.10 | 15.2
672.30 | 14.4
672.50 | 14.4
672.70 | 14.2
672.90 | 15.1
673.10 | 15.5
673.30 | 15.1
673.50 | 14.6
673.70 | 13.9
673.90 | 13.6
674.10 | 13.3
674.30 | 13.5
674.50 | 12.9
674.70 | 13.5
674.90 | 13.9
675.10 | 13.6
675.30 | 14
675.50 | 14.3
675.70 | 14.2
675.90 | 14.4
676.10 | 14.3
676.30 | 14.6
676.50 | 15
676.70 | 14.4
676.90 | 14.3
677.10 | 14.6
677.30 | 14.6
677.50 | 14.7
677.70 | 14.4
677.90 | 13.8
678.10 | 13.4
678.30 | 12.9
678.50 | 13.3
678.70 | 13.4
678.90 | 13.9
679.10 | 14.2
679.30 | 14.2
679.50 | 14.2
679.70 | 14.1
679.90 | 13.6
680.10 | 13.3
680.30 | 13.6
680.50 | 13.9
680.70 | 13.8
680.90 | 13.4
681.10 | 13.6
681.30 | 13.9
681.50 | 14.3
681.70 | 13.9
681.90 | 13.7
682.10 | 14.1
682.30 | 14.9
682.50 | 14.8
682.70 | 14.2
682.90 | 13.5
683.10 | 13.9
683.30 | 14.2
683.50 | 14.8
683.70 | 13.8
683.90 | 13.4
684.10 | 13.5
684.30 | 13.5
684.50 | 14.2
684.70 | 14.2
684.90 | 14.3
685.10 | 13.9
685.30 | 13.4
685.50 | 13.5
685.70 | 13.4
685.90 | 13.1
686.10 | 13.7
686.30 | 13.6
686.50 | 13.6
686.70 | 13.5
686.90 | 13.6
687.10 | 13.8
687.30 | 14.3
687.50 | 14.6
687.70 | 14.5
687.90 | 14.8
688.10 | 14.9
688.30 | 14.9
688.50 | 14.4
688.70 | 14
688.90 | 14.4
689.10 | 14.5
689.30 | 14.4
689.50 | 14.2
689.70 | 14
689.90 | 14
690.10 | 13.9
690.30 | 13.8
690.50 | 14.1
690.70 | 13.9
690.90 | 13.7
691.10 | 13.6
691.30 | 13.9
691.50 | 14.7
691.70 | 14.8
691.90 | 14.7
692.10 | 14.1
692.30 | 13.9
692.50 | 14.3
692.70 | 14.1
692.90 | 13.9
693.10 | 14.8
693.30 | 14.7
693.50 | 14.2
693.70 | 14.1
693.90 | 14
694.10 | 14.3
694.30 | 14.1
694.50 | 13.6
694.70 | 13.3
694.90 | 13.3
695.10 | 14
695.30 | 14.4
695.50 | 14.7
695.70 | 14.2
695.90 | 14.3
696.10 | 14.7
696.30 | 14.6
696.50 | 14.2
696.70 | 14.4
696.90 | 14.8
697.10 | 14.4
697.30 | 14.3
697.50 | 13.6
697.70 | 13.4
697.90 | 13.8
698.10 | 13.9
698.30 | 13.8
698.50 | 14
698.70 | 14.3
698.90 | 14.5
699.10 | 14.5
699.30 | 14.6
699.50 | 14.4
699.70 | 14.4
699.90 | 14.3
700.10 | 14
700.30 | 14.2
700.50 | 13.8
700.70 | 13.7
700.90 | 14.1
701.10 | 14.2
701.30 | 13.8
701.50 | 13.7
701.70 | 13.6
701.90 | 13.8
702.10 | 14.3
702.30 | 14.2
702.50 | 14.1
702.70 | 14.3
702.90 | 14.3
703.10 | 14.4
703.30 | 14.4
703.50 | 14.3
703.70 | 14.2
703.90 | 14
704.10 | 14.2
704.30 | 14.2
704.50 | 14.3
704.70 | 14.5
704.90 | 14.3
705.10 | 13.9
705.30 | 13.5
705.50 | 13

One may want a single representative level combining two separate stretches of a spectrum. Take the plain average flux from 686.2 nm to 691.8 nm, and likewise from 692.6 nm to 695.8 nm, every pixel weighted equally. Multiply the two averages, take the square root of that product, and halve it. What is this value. 7.07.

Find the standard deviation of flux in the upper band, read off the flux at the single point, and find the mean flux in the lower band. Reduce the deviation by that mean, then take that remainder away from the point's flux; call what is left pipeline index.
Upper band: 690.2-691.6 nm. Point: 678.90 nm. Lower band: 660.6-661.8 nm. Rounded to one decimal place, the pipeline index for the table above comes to 28.5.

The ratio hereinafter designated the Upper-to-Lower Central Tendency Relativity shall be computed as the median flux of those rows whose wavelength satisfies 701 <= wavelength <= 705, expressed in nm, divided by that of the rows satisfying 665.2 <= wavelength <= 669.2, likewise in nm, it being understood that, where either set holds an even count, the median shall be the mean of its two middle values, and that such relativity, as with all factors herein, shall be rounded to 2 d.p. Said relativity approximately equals 0.99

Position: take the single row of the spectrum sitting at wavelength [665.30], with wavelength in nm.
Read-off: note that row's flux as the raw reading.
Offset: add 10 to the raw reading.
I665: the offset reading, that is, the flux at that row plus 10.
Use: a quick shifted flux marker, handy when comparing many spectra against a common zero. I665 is 24.5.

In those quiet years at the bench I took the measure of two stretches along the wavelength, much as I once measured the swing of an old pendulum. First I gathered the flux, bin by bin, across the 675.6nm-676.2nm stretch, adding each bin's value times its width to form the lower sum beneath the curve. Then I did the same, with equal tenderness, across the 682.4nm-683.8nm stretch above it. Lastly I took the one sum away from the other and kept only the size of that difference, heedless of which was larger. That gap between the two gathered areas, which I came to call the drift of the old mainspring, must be 11.3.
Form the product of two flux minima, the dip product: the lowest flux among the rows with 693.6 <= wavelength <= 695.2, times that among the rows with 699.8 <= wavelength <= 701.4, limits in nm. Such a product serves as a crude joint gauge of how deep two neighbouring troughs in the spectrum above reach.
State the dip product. 182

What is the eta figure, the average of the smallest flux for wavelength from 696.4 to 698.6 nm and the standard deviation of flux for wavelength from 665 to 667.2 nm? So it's 6.83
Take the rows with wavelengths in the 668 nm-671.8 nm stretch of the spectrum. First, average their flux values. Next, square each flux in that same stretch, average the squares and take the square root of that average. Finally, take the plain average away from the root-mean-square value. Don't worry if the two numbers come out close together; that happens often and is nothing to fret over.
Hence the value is 0.019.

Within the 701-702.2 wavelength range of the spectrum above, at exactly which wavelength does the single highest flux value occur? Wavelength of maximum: 702.10 nm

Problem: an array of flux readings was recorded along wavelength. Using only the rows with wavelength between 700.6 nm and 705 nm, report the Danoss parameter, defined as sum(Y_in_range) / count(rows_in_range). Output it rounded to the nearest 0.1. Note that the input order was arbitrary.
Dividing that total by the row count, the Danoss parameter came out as 14.1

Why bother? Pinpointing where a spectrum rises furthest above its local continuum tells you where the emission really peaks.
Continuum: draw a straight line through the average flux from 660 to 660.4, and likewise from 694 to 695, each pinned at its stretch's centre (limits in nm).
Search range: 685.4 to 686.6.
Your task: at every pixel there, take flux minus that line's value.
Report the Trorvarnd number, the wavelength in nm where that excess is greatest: 686.10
